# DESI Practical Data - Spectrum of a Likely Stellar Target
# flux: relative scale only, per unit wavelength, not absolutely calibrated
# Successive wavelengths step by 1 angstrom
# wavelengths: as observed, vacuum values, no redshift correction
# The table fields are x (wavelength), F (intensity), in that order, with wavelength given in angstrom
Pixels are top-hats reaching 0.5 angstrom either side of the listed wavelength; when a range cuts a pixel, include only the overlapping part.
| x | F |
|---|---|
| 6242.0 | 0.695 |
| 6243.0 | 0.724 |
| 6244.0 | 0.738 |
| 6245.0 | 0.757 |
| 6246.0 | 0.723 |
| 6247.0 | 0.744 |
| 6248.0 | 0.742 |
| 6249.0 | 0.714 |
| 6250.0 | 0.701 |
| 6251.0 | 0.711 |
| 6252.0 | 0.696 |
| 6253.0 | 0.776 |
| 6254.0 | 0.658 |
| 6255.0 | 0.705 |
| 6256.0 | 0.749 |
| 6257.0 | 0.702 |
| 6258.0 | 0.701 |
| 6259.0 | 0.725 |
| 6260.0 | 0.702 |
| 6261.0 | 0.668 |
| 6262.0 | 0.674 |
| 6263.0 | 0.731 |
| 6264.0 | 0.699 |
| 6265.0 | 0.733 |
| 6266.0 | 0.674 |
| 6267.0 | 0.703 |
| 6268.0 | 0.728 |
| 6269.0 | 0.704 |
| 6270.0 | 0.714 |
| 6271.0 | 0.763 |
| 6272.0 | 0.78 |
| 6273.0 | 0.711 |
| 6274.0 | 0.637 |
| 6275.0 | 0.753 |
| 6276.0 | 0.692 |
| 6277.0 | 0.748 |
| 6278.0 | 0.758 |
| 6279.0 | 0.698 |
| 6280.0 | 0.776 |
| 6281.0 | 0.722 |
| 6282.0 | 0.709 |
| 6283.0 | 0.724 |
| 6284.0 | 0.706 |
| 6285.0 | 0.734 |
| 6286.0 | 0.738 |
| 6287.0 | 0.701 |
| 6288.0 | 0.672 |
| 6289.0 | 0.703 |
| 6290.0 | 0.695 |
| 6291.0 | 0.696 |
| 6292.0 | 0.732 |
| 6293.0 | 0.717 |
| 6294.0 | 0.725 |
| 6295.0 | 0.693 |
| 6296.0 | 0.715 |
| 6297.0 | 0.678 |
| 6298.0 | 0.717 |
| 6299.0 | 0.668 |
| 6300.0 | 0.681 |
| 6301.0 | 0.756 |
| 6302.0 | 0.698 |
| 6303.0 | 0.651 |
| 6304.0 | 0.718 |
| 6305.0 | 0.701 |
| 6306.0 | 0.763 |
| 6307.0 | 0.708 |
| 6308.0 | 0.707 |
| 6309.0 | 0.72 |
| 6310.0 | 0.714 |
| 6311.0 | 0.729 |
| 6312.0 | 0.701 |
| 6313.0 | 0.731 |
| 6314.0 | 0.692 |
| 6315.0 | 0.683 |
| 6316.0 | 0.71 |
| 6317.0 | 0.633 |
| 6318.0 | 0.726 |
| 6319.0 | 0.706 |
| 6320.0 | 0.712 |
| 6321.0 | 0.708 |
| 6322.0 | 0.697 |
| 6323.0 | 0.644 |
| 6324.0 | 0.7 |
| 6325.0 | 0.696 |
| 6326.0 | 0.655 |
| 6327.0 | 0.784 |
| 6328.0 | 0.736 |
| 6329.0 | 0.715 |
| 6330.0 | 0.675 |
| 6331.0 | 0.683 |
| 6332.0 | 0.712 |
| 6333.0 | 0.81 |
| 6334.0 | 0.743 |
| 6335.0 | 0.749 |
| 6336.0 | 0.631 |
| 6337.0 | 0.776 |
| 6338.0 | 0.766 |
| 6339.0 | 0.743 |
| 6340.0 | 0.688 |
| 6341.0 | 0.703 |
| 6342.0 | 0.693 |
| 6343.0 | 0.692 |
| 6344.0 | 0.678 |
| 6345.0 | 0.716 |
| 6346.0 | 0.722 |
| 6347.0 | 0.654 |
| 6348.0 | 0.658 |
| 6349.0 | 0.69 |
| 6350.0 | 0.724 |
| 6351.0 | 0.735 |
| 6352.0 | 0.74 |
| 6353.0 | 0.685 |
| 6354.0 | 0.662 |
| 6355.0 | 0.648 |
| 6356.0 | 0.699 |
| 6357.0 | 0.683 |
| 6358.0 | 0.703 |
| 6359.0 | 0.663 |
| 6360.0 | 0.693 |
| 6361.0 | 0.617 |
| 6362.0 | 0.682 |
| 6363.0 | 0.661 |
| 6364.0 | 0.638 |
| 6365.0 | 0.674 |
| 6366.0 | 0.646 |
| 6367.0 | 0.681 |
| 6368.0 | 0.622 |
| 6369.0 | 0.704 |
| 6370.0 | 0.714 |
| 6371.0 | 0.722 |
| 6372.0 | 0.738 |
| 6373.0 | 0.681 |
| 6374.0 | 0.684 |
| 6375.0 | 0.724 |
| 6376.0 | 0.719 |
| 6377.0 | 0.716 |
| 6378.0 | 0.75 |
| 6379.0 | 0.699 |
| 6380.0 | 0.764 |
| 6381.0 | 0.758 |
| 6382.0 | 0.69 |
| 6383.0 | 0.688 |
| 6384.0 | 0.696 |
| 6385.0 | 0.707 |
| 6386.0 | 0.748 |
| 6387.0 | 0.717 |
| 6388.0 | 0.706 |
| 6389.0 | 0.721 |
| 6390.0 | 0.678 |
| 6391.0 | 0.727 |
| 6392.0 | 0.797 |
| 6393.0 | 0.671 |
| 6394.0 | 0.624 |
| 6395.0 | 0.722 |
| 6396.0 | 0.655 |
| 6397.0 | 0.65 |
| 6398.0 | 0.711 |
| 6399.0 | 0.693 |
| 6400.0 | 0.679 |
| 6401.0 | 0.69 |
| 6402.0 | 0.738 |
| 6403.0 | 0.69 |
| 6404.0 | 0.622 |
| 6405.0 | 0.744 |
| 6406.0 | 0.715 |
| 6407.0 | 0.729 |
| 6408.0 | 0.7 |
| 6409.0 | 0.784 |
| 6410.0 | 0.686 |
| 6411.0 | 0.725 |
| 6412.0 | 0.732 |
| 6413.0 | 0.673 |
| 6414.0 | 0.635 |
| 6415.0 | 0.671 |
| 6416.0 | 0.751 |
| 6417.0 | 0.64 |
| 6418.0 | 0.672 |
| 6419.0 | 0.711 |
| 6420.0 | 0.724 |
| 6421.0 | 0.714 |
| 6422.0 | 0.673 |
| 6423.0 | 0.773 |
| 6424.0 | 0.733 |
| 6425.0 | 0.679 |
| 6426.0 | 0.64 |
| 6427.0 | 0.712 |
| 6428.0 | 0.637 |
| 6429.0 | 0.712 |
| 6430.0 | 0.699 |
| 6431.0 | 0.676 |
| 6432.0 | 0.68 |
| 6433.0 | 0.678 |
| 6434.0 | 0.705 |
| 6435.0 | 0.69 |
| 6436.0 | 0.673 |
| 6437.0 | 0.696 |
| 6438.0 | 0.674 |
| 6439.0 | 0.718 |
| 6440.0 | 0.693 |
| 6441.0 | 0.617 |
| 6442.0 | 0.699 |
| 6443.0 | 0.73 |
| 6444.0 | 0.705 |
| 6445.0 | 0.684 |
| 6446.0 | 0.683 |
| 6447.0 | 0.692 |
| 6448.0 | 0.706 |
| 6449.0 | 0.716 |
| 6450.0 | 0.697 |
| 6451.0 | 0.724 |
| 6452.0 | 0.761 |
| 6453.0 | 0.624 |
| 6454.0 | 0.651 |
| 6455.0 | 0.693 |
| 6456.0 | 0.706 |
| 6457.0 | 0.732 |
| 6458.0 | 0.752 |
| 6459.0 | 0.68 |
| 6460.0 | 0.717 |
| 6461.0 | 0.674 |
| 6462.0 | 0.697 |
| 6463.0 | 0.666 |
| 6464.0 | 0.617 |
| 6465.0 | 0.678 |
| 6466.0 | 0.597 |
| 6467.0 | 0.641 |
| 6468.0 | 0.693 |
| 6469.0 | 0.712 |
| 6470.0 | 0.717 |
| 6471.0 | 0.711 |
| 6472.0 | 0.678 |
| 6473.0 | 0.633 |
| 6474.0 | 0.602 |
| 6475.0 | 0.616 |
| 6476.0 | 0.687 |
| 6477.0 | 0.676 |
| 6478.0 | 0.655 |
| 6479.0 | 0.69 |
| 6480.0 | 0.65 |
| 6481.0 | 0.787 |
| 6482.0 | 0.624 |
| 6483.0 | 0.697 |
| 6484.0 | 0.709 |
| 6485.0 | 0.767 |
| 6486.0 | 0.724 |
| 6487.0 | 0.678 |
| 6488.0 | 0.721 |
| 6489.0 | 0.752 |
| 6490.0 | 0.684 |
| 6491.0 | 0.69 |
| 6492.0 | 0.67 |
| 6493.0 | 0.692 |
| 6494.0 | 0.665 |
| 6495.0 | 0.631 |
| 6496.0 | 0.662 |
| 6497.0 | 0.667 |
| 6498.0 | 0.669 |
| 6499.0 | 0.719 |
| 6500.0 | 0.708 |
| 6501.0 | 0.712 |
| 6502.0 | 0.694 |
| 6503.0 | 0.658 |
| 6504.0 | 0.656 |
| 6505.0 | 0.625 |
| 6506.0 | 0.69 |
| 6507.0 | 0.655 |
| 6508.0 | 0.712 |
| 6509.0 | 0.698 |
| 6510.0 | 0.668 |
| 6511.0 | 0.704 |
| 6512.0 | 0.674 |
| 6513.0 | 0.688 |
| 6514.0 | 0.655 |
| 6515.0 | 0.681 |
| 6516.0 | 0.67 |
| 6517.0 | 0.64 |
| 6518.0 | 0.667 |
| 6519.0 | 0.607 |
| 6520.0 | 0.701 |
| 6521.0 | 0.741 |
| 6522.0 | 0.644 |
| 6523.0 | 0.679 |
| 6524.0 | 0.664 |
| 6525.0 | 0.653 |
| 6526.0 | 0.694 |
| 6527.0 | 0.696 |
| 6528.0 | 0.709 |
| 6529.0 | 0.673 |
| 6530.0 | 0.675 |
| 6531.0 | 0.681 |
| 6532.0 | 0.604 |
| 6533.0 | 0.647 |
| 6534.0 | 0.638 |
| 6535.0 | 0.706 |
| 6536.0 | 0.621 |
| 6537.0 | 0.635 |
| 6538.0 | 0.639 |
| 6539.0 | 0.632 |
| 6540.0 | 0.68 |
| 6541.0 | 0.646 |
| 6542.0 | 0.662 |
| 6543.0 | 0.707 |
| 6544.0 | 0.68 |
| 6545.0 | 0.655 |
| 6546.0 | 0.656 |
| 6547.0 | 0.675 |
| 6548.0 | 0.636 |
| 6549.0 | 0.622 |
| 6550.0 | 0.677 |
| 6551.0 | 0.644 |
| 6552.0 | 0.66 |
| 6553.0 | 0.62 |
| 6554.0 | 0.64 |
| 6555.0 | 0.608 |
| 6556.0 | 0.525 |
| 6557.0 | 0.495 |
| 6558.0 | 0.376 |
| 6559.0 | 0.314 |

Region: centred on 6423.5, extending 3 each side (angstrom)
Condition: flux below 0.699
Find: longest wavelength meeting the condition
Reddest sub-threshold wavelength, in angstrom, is 6426.0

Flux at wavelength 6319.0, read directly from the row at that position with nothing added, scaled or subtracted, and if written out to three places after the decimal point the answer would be 0.706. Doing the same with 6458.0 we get 0.752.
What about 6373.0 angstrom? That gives 0.681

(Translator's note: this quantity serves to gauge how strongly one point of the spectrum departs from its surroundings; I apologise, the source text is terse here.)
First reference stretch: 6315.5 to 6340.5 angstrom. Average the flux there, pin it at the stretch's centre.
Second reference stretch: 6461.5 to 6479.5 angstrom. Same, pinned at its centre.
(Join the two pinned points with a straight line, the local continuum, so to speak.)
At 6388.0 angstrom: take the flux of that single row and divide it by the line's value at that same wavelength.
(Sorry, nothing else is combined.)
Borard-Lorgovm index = 1.02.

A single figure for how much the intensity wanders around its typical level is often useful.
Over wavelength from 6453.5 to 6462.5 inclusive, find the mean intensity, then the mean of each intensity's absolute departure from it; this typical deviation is 0.0236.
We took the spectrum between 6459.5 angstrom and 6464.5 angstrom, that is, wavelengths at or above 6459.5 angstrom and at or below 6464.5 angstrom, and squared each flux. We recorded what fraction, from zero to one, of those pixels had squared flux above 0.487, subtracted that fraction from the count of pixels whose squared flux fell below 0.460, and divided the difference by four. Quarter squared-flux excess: 0.70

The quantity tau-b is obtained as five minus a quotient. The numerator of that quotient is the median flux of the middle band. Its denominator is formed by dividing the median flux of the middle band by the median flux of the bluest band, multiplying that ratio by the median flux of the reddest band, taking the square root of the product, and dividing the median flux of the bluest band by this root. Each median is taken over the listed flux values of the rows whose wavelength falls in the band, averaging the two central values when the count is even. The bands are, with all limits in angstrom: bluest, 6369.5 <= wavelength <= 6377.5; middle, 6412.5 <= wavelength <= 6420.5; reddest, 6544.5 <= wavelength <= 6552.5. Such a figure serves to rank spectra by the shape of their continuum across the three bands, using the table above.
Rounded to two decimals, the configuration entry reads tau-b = 4.27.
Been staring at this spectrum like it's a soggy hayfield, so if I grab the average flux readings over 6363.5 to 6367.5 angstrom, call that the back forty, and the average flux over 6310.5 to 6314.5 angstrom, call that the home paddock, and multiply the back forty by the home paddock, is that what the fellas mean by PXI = 0.47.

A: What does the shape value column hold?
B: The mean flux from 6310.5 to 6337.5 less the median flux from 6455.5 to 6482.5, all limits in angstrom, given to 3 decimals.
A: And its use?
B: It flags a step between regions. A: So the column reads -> 0.031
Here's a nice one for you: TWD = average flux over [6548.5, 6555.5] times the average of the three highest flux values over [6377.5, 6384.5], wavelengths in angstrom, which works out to 0.484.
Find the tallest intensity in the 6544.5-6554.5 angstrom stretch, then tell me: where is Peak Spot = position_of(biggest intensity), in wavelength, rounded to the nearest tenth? 6550.0 angstrom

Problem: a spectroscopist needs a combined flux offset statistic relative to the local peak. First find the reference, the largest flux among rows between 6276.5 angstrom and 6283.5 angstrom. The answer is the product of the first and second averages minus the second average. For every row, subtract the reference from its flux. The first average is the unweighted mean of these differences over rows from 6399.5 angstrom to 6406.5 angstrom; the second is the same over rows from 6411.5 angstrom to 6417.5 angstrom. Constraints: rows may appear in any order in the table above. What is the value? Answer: 0.100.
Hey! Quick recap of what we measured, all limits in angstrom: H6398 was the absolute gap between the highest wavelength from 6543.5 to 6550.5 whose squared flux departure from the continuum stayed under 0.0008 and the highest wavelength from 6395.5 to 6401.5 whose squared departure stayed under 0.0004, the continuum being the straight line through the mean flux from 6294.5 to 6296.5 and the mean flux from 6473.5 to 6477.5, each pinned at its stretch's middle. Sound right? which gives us 149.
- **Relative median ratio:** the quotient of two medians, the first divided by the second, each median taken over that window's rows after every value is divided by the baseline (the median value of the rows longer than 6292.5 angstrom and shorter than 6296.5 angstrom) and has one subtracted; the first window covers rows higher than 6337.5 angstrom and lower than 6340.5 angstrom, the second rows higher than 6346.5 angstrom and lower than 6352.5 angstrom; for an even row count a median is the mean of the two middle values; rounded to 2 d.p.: -3.00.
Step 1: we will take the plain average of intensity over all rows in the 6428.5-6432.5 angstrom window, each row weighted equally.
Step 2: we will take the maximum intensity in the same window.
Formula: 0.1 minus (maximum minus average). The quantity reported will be 0.080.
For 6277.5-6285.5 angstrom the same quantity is 0.052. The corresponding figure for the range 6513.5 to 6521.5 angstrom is 0.029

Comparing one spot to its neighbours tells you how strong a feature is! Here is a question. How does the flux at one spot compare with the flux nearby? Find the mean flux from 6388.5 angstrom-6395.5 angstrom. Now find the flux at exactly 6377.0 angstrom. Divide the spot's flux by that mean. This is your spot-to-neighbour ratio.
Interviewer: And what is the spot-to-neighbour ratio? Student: 1.01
